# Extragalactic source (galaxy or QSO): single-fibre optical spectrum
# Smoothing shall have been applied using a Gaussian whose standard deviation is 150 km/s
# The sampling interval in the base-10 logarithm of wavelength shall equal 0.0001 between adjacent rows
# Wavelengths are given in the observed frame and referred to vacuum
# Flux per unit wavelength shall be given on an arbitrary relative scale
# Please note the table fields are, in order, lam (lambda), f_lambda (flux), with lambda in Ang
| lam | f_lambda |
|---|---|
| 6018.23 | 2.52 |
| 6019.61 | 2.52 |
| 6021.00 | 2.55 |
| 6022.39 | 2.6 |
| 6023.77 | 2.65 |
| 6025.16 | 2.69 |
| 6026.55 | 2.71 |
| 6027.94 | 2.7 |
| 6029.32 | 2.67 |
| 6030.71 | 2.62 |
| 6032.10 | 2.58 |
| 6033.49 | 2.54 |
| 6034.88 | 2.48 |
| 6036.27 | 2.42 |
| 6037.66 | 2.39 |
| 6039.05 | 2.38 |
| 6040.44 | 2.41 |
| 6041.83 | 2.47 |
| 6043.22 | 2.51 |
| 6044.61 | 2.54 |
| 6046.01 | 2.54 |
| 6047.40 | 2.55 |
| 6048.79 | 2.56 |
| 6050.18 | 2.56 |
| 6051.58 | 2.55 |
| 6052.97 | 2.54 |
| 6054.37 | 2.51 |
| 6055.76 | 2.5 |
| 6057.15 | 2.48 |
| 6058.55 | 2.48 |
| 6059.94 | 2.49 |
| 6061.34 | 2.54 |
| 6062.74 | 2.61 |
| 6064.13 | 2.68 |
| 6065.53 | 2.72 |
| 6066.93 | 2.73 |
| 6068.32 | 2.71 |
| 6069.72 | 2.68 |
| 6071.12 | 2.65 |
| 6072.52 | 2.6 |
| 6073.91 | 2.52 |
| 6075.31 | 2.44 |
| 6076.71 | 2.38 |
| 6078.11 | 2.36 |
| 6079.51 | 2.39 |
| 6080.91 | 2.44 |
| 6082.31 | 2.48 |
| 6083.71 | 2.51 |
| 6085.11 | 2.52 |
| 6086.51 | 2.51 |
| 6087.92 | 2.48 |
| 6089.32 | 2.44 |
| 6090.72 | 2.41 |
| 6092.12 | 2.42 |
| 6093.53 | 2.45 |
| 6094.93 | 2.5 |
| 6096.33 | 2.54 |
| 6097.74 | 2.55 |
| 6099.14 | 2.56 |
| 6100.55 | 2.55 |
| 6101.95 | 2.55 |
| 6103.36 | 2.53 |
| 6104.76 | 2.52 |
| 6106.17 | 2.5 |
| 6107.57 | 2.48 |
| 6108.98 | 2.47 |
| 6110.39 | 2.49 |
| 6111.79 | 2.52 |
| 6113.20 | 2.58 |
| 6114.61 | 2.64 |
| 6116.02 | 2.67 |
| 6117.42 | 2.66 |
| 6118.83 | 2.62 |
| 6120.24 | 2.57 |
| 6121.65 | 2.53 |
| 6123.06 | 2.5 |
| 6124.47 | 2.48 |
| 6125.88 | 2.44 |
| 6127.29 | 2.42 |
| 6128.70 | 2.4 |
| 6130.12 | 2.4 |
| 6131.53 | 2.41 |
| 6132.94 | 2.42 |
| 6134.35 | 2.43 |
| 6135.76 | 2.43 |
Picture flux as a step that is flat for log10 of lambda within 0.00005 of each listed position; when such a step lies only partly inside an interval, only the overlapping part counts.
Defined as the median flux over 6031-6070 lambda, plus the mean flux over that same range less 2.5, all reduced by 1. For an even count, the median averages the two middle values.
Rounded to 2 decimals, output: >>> 1.58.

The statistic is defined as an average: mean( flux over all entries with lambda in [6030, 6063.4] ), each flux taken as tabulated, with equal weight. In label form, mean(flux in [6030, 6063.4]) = 2.51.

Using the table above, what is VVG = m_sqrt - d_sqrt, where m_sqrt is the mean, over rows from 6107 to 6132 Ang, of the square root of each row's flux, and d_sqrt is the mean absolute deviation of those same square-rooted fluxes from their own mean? 1.563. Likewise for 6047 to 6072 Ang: 1.584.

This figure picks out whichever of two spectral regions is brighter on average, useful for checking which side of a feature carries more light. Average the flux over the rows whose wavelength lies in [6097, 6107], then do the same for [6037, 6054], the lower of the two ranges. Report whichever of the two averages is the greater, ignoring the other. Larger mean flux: 2.54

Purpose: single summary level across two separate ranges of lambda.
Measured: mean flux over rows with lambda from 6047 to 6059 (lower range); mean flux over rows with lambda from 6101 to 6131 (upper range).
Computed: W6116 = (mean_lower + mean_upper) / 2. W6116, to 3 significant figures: 2.52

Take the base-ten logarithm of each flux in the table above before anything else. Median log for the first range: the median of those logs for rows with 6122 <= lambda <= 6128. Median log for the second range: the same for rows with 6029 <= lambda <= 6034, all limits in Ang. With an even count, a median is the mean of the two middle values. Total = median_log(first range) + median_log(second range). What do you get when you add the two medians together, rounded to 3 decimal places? 0.806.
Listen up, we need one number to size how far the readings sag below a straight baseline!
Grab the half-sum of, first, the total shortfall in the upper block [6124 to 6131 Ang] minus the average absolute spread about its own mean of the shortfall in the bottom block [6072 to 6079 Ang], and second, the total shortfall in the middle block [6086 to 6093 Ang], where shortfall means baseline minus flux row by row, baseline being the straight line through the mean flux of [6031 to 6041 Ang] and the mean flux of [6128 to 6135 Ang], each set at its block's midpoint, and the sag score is -0.1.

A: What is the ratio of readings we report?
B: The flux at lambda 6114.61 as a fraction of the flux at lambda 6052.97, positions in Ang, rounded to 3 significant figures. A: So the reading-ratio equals 1.04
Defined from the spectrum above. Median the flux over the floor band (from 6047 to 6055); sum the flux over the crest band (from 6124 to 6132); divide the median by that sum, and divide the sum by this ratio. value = 83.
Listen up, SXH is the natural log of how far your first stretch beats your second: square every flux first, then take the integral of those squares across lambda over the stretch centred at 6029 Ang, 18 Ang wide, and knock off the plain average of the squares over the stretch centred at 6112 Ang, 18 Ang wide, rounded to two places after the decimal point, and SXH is 4.74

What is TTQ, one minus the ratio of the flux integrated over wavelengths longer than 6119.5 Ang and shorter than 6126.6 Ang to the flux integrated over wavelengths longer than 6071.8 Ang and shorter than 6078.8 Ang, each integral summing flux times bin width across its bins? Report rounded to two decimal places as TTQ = -0.03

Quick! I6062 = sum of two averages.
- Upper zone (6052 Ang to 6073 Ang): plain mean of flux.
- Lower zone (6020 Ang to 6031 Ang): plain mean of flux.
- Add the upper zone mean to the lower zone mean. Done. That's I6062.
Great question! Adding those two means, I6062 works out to 5.24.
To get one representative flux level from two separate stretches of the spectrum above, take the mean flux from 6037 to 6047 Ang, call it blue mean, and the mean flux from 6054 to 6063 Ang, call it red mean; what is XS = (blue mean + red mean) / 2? 2.49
